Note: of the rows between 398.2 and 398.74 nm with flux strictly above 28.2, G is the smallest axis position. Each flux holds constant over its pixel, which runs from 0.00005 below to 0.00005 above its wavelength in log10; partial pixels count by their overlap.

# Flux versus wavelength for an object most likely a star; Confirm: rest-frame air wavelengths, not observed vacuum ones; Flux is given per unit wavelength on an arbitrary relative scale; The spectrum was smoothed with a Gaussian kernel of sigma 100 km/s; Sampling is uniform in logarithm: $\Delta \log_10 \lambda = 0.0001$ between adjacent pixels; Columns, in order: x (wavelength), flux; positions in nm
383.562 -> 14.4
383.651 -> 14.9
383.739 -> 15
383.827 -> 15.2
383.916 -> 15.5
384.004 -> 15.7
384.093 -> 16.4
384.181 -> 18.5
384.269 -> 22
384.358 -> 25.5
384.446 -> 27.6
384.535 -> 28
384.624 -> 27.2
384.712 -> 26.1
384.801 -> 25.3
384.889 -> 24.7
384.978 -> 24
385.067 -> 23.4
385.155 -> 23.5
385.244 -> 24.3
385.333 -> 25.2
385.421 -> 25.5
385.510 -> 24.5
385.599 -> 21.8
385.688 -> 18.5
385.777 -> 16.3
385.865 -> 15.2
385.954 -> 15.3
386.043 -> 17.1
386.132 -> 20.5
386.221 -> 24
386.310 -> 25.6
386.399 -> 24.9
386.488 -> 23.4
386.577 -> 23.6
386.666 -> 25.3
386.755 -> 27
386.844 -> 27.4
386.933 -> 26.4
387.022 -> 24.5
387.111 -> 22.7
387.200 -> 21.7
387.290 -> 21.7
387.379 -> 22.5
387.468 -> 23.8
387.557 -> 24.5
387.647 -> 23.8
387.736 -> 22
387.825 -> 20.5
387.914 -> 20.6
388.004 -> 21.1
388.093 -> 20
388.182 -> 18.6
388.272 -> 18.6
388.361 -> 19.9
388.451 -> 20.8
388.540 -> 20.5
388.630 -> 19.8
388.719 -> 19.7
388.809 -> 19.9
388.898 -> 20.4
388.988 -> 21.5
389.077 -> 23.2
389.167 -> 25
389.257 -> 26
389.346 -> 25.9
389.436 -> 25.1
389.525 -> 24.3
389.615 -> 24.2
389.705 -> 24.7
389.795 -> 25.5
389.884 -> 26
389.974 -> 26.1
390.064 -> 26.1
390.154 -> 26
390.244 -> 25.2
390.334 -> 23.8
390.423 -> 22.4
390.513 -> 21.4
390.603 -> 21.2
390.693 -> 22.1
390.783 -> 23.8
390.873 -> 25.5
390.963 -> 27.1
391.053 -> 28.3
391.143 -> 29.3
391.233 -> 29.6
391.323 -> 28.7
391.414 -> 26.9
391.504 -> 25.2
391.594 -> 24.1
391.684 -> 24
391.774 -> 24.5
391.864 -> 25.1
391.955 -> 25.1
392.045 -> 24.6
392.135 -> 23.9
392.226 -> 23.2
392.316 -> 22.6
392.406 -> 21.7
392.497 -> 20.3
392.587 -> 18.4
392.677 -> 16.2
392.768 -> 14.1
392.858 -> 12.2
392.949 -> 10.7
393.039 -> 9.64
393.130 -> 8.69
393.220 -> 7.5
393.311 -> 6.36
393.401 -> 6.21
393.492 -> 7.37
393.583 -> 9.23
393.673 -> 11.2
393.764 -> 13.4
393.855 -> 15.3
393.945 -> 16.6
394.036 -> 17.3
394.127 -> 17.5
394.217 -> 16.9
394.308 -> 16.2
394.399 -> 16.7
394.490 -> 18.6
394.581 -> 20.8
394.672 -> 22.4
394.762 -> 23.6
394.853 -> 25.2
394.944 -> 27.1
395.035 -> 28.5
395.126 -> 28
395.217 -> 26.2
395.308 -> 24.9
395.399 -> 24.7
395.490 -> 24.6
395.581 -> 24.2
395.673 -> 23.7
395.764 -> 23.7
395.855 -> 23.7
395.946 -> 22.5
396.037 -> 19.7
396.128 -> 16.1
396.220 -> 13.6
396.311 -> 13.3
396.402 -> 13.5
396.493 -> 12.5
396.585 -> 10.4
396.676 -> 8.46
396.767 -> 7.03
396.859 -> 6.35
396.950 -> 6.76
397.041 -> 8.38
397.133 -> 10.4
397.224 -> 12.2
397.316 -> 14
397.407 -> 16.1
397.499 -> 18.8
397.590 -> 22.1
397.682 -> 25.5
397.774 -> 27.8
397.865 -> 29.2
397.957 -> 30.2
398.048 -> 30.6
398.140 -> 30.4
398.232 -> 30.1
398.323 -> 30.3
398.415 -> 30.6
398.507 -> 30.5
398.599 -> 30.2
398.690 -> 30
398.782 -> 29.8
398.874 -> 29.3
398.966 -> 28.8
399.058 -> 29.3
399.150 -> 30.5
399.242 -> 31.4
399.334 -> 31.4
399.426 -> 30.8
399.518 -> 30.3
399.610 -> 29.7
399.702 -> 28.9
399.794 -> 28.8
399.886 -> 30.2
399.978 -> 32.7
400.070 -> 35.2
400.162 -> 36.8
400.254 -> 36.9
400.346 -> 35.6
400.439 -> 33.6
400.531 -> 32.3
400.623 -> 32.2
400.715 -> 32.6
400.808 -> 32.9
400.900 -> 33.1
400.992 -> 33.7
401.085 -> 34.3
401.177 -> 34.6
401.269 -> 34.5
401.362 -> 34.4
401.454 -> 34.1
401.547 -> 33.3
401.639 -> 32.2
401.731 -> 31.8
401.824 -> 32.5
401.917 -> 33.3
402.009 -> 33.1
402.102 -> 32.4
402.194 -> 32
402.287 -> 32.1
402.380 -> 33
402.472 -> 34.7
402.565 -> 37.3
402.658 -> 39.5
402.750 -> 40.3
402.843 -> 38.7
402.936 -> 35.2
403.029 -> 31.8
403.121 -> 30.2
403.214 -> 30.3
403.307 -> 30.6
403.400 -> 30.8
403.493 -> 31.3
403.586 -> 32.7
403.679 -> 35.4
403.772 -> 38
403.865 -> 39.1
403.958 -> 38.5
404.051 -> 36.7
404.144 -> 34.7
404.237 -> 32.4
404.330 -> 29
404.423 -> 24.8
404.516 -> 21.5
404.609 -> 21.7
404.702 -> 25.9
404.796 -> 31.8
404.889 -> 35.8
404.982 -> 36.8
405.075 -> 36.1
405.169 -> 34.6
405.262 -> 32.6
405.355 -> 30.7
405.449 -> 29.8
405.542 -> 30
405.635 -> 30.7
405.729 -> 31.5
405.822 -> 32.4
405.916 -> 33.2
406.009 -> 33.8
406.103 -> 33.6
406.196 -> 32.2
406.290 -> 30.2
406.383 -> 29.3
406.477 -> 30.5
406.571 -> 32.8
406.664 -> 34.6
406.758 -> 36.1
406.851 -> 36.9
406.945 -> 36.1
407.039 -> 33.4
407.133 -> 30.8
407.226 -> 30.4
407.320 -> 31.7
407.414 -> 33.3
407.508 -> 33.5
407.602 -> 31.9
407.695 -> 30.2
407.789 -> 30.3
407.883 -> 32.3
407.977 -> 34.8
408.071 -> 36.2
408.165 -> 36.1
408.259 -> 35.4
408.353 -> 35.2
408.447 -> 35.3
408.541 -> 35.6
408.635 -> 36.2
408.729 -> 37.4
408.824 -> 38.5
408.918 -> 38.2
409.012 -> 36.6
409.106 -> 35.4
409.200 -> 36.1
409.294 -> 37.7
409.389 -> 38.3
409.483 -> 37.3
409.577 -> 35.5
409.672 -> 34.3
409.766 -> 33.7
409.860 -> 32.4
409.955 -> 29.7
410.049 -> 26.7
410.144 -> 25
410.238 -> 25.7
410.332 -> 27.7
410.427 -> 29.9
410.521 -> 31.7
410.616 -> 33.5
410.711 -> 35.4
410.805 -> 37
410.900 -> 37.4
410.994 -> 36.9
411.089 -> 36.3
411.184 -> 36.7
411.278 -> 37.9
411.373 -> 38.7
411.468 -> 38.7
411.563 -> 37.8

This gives 398.232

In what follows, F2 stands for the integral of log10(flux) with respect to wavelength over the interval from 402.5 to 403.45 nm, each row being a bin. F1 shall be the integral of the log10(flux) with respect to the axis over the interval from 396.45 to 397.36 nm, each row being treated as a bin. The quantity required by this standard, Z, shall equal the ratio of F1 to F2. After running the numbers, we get 0.60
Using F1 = 0.9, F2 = 1.46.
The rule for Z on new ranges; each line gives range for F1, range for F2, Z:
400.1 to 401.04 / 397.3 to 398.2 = 1.16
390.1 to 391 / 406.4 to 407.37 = 0.84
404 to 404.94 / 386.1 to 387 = 1.10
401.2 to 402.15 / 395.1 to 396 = 1.16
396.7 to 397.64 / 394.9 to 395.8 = 0.78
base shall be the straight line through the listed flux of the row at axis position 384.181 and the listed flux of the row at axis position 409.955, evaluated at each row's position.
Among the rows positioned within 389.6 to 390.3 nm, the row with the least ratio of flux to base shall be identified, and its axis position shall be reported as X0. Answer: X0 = 389.615 nm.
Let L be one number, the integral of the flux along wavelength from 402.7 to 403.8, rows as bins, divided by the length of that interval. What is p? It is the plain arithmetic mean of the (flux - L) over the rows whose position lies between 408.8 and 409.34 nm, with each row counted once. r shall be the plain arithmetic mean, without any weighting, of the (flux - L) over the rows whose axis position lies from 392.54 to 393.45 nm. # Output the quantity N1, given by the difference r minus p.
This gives -26.1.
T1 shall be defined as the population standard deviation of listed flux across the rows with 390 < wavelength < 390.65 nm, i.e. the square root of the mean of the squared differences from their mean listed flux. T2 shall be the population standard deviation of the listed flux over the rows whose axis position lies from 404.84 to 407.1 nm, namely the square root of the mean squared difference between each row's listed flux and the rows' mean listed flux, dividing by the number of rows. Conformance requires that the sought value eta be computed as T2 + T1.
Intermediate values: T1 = 1.9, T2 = 2.4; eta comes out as 4.3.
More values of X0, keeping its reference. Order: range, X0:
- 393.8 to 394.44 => 393.855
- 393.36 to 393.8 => 393.401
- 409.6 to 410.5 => 410.144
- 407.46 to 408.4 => 407.695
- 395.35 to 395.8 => 395.764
